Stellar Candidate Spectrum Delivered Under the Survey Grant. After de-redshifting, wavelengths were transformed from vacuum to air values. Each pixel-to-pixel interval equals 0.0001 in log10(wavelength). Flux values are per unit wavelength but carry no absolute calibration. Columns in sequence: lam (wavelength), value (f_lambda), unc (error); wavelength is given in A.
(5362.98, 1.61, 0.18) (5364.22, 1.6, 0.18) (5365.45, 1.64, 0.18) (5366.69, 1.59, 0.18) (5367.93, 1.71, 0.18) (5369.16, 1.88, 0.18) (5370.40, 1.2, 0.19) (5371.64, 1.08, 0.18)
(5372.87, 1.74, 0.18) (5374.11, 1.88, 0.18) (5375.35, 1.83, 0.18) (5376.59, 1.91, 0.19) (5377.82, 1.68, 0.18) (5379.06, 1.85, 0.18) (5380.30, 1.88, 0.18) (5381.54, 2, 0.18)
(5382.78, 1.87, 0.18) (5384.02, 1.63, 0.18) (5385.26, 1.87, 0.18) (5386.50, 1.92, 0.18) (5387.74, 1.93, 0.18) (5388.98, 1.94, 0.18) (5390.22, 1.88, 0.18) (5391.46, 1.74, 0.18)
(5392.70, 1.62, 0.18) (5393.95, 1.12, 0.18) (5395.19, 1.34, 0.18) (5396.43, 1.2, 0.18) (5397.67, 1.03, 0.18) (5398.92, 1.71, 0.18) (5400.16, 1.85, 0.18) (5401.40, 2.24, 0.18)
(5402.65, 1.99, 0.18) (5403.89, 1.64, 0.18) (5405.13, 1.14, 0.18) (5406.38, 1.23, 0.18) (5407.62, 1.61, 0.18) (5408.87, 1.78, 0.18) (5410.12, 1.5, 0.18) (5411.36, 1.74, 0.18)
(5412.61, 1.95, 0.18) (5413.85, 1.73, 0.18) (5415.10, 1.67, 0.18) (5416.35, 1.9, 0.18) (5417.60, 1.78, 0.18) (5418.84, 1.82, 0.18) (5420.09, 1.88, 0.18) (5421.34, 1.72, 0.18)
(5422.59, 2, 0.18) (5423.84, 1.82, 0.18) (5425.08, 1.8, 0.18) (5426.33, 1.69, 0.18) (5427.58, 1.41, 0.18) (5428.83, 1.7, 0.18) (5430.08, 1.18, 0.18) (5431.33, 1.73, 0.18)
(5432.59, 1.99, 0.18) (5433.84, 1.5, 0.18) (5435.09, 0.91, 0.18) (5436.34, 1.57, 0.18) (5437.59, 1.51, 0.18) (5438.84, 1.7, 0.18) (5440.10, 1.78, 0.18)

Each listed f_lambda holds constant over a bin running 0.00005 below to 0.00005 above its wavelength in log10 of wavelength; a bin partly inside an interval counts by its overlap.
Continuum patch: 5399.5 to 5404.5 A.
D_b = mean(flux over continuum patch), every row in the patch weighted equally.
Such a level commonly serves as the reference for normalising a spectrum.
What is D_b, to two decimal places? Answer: 1.93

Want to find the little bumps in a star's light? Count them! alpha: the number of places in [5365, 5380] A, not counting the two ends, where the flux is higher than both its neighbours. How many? 3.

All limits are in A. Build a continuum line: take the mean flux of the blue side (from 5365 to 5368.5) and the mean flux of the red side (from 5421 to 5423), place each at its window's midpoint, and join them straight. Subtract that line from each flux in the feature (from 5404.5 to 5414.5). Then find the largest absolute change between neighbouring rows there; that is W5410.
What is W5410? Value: 0.38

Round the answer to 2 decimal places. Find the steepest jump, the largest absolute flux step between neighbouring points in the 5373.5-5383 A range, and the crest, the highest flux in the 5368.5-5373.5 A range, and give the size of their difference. 1.65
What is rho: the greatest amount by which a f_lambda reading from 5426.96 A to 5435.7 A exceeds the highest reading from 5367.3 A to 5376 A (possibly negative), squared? 0.012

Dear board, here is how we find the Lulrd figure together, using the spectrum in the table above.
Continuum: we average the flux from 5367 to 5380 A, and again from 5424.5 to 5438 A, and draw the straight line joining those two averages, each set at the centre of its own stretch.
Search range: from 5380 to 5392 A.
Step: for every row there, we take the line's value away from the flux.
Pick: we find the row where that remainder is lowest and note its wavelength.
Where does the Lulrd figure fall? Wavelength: 5384.02 A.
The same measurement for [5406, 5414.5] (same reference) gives 5406.38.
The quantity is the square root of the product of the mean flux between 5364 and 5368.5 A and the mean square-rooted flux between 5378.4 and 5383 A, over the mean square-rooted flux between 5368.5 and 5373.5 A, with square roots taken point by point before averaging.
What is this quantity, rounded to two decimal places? 1.24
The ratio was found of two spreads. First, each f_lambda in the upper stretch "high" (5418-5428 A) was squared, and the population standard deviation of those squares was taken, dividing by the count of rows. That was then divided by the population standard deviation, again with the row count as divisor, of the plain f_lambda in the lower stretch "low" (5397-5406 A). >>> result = 1.4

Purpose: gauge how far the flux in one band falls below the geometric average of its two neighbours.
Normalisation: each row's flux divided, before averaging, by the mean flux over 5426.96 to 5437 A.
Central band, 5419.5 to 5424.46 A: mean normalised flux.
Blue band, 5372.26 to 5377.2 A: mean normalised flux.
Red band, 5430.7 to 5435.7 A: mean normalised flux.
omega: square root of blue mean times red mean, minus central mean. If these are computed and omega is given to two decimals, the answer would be -0.12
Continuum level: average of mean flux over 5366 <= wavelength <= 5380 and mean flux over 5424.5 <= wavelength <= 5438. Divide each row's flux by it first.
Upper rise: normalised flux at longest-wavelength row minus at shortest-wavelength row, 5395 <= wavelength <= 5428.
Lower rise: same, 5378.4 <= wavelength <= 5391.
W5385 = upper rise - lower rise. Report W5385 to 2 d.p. 0.02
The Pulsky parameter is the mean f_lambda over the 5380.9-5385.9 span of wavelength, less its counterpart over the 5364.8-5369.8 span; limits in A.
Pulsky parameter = 0.14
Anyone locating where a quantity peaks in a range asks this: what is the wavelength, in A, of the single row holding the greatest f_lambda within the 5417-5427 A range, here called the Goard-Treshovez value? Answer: 5422.59 A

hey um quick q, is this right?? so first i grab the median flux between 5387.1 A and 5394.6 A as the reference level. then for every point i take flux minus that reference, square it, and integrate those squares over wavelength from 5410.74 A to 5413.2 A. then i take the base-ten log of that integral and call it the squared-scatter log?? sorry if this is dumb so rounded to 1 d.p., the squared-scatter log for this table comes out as -1.5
